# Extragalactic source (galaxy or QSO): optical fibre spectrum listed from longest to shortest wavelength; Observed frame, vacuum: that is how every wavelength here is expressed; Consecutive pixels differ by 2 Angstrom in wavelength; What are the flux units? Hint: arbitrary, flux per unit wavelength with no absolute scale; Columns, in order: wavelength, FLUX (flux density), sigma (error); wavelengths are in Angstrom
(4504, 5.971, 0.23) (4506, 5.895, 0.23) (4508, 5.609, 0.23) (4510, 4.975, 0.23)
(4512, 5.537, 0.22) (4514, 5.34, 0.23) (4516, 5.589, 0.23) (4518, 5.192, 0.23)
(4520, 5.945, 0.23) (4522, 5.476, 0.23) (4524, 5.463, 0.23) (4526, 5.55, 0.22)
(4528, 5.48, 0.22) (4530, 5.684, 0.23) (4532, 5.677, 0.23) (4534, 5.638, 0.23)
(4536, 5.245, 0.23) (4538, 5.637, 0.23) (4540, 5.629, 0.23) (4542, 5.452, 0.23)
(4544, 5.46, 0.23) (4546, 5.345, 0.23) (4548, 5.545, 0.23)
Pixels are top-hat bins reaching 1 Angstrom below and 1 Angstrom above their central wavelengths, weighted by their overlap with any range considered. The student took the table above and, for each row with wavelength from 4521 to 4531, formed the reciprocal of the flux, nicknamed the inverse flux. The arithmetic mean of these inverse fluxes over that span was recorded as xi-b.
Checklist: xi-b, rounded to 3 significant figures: 0.181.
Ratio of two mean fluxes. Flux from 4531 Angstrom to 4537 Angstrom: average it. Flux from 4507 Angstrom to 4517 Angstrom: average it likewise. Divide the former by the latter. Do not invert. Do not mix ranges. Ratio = 1.020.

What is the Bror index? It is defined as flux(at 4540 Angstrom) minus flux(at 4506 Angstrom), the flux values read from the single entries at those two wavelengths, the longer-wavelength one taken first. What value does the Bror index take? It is -0.27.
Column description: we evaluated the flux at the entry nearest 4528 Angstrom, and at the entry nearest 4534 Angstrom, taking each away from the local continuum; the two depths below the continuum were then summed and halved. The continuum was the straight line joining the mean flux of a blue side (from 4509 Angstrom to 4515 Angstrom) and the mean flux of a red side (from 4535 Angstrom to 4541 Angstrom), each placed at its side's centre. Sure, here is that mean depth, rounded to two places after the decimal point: -0.11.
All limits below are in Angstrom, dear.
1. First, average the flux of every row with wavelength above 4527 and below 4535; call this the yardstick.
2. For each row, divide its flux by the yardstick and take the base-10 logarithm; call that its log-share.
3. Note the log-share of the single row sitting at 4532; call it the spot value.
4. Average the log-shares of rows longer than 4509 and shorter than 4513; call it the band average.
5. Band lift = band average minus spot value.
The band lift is -0.034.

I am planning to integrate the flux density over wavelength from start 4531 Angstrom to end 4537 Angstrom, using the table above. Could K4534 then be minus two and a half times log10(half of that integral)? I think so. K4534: -3.048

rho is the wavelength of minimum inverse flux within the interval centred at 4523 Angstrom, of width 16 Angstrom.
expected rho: 4520 Angstrom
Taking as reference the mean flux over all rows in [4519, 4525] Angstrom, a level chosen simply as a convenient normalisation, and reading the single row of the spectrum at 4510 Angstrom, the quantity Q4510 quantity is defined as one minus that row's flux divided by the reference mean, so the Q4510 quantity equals 0.12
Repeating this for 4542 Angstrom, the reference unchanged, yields 0.03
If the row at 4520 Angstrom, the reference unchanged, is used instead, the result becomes -0.06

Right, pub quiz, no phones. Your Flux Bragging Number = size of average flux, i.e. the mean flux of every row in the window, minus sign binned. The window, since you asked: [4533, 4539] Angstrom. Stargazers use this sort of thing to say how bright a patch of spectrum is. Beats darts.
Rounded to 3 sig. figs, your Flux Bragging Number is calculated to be 5.51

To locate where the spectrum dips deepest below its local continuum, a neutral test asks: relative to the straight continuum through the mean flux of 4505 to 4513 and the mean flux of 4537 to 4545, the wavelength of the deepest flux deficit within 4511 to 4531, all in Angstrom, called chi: 4518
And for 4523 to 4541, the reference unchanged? 4536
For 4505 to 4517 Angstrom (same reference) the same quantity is 4510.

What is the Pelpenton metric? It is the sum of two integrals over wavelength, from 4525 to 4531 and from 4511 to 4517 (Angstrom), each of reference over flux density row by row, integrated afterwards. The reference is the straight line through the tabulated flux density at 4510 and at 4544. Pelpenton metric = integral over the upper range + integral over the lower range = 11.1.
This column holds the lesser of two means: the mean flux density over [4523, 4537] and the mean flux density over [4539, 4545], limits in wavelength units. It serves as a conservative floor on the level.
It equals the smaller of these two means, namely 5.51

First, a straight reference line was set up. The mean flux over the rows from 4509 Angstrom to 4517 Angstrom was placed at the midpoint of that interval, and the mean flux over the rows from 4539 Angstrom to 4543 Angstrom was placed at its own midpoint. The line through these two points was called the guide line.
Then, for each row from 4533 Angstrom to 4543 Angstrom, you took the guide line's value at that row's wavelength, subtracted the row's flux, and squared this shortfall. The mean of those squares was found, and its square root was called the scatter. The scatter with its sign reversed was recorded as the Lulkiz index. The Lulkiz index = -0.16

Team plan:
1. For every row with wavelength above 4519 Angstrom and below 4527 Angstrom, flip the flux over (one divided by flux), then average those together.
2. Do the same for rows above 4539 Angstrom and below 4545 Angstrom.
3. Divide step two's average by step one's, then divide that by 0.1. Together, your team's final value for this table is 10.2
